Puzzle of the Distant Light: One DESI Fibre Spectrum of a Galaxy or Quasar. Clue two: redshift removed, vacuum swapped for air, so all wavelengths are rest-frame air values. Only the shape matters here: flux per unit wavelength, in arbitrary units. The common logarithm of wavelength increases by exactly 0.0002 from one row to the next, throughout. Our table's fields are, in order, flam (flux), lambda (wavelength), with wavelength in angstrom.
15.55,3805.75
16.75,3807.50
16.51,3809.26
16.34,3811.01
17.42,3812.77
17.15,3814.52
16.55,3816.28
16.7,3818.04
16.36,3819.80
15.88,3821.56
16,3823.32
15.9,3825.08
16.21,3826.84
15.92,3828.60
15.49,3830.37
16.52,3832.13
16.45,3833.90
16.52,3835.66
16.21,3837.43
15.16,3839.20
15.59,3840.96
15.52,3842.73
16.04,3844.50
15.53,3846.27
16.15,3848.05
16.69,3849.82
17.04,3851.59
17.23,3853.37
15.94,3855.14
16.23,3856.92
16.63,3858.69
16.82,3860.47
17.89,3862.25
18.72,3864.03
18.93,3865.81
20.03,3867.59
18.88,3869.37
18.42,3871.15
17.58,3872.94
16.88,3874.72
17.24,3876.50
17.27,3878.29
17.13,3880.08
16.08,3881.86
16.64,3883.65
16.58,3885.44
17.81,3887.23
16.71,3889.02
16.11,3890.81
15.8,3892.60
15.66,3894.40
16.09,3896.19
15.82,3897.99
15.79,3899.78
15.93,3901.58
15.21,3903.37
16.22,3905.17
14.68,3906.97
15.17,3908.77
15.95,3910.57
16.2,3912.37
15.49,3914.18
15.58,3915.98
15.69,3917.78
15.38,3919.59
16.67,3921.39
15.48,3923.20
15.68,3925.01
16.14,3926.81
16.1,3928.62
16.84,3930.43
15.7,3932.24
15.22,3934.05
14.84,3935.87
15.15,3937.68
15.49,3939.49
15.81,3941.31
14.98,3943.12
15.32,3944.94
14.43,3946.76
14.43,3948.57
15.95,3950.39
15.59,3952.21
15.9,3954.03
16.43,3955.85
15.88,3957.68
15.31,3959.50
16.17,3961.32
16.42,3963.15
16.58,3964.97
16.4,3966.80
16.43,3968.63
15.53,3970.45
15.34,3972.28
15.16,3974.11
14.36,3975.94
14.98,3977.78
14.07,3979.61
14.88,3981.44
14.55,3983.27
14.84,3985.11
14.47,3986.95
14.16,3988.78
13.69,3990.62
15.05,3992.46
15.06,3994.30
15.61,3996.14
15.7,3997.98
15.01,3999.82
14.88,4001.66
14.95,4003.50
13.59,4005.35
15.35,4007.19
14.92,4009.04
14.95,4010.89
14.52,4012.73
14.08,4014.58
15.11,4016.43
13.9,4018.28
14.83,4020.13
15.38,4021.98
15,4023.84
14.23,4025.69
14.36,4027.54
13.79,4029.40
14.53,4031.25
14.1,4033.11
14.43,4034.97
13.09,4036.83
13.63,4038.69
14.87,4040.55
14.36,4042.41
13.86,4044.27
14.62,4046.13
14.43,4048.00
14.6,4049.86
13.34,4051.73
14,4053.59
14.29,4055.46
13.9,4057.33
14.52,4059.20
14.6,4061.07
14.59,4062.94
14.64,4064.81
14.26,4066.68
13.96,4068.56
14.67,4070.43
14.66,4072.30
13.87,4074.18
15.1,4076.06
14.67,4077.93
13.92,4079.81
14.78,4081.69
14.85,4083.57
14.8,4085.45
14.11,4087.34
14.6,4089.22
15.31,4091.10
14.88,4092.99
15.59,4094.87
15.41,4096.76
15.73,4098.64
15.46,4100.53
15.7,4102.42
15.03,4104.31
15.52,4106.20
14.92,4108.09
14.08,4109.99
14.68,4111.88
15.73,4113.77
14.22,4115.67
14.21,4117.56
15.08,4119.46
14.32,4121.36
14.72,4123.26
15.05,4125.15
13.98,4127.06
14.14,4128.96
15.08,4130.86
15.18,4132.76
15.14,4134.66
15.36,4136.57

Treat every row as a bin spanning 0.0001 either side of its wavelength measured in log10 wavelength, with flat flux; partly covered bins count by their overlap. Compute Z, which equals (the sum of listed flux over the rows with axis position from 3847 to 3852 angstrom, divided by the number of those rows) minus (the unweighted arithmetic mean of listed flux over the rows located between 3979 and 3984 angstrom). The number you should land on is 2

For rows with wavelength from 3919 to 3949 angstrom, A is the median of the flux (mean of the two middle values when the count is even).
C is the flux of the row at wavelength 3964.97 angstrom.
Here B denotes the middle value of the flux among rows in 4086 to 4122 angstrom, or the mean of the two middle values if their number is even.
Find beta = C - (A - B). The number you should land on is 16.1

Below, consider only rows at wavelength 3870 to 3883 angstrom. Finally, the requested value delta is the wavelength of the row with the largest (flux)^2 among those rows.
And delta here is 3871.15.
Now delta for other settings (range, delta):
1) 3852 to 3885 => 3867.59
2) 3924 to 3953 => 3930.43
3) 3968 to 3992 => 3968.63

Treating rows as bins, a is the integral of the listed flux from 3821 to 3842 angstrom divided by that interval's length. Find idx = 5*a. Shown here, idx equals 80.0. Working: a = 16.0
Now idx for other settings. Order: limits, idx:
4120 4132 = 72.9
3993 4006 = 75.0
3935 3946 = 76.3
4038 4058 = 70.9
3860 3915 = 83.8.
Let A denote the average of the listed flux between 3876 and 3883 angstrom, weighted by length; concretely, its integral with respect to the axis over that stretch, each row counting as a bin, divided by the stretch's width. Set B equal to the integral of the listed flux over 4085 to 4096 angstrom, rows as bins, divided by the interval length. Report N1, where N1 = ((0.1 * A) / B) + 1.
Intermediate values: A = 16.9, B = 14.9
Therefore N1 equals 1.11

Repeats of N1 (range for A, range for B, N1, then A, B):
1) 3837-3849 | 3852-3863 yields 1.09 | 15.7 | 16.8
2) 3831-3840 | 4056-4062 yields 1.11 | 16.2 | 14.3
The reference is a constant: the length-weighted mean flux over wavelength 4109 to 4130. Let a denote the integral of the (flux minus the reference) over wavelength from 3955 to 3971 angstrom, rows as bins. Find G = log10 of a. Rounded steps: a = 25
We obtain 1.4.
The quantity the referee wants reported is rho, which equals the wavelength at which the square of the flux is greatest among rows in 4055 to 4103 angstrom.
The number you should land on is 4098.64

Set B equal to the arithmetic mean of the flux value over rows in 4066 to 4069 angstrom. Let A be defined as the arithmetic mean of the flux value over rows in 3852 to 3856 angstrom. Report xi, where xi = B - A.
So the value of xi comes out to -2.5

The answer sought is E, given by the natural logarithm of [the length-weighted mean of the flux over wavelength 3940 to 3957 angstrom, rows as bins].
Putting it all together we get 2.74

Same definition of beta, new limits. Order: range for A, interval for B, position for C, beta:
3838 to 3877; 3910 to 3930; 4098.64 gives 14.6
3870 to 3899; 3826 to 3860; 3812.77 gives 17.0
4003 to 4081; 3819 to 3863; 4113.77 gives 17.5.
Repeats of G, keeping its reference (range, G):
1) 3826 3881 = 2.1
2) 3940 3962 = 1.3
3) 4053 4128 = 1.1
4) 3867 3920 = 2.0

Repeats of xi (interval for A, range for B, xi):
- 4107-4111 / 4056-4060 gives -0.3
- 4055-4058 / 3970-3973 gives 1.3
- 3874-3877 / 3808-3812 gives -0.6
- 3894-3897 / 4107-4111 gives -1.4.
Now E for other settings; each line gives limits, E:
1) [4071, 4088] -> 2.68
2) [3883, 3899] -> 2.79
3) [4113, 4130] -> 2.68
